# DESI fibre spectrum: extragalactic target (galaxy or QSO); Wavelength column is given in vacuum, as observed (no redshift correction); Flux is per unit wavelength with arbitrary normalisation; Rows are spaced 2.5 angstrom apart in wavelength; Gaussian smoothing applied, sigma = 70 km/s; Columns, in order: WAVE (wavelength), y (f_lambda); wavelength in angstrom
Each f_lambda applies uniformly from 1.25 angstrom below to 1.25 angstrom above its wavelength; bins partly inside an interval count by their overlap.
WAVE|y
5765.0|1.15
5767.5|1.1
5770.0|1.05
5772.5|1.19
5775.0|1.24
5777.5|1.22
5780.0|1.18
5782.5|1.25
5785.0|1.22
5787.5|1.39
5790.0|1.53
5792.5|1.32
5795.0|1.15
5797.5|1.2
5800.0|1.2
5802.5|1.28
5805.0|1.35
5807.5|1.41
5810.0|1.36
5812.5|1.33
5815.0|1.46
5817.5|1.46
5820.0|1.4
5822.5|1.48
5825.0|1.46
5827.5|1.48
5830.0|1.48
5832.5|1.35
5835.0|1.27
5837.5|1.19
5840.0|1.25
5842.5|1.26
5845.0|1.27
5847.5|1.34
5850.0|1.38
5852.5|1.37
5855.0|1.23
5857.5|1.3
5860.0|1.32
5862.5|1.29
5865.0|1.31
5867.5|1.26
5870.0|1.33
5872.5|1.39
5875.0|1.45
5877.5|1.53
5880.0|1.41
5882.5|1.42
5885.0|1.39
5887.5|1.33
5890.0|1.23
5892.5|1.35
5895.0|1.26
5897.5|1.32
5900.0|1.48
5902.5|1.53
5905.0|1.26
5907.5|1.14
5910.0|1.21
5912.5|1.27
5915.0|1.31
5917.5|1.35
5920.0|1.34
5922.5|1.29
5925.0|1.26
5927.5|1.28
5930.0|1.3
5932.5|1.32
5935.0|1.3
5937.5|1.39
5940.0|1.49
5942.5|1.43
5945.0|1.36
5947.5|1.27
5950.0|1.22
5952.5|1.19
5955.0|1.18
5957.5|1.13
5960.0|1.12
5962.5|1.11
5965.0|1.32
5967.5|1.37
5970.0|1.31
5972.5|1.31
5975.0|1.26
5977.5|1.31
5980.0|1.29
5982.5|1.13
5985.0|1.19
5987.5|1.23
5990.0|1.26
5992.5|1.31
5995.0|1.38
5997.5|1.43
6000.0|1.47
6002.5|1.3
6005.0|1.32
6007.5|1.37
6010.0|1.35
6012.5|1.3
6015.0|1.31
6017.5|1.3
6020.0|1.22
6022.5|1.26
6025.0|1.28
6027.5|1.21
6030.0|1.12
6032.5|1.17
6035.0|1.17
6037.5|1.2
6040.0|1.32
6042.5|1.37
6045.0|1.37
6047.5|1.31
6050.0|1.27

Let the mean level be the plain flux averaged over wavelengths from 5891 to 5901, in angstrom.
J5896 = 1.35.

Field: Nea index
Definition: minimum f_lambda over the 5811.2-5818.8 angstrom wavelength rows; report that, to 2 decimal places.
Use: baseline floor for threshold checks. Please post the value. 1.33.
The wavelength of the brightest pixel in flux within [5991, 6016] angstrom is 6000.0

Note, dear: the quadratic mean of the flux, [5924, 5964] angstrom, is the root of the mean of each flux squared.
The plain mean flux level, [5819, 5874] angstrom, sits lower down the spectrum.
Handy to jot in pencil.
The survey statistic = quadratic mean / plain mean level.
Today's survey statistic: 0.95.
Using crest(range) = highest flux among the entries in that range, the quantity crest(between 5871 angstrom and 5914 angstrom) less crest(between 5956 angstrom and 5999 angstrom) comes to 0.10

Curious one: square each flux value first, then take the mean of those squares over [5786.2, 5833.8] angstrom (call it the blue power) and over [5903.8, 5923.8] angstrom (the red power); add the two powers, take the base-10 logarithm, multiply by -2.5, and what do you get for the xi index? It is -1.37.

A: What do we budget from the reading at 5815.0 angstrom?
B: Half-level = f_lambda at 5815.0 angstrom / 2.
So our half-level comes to 0.73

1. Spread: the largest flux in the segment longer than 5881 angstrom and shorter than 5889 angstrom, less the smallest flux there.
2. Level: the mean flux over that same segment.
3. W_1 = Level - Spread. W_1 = 1.29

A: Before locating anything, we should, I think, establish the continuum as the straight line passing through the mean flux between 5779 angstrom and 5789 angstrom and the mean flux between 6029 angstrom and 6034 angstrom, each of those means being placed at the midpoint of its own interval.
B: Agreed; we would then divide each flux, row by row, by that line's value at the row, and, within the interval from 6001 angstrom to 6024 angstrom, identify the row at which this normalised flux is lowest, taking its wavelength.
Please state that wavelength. 6020.0 angstrom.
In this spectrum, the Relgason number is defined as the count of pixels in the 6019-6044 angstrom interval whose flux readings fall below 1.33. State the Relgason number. 9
